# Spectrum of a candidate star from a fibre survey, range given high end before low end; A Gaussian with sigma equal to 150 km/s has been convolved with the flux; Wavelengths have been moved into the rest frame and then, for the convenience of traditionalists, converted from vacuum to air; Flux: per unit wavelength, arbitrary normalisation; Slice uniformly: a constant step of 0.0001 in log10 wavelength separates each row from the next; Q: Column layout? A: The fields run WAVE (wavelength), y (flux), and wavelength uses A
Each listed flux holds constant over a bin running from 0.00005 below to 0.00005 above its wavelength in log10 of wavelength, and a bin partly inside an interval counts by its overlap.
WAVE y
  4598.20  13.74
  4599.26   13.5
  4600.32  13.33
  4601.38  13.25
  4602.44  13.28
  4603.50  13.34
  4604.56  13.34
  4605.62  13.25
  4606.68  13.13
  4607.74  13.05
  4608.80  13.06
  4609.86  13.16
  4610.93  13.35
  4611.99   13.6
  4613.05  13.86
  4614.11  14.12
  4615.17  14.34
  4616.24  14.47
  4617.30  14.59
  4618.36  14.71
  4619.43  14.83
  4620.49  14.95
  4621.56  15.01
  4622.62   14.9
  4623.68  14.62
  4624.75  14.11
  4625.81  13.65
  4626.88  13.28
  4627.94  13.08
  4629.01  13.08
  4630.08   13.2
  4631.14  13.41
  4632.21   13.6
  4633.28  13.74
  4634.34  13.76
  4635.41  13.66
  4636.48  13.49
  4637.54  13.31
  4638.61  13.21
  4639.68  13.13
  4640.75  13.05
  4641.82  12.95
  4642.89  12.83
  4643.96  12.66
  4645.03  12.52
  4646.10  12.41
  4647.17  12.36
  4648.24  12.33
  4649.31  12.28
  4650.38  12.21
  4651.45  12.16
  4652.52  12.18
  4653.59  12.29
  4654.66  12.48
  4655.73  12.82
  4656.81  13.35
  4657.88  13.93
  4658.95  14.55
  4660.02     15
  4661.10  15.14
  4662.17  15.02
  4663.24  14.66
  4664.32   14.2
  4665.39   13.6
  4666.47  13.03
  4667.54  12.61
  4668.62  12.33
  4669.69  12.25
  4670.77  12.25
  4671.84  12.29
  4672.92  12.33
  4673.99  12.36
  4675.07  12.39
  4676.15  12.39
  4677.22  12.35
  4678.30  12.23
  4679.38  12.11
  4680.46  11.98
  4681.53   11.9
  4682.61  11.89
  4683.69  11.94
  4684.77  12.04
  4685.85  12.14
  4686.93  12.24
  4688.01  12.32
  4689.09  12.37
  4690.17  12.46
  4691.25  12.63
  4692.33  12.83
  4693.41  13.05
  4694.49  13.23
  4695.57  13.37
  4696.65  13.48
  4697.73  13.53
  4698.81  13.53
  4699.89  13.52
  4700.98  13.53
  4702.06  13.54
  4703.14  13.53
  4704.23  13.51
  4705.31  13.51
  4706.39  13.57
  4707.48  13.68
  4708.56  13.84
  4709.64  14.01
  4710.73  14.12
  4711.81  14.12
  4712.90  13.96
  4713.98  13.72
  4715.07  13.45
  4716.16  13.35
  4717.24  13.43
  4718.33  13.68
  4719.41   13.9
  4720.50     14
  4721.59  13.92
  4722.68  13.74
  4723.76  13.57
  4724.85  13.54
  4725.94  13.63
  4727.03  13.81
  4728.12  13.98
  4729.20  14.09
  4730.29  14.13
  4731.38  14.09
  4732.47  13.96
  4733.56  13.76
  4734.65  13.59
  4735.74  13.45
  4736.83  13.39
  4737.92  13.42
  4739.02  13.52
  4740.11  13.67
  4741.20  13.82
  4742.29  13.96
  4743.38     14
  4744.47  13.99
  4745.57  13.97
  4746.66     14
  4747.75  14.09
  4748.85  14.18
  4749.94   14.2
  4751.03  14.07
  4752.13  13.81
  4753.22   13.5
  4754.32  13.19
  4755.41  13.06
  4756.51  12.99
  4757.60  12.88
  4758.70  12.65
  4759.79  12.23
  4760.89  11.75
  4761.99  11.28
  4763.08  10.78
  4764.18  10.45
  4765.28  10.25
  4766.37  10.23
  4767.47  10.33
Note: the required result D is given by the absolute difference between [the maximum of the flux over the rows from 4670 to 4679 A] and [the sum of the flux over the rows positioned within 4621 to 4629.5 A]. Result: 99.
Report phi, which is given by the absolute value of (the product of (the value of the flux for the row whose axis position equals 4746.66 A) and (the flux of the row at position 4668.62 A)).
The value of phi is 173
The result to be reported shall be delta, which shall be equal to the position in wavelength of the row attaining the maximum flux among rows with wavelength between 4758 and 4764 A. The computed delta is 4758.70 A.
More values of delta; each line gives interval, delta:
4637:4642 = 4637.54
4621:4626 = 4621.56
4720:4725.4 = 4720.50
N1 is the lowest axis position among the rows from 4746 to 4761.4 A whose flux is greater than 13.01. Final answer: 4746.66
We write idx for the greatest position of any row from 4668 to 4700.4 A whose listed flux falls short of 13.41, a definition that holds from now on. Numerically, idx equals 4695.57 A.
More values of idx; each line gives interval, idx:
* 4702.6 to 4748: 4736.83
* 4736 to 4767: 4766.37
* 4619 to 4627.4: 4626.88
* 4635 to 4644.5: 4643.96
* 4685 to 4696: 4695.57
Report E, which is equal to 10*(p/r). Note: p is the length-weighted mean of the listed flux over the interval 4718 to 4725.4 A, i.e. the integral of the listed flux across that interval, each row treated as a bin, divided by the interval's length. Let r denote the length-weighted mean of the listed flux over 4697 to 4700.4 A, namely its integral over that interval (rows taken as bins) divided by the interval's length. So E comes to 10.2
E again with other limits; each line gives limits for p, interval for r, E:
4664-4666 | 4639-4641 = 10.6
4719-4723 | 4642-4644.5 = 10.9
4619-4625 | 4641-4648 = 11.7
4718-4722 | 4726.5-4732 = 9.9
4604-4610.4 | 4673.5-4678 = 10.6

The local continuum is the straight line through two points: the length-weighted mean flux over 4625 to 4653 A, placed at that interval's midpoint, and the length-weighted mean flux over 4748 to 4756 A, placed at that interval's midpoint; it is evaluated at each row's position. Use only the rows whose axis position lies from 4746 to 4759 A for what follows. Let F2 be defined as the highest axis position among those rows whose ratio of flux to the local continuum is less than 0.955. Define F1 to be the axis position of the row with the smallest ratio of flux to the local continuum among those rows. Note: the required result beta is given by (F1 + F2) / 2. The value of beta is 4758.7 A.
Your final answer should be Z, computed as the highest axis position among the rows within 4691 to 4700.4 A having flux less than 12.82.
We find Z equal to 4691.25 A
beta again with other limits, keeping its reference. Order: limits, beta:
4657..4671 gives 4670.8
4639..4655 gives 4653.1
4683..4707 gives 4687.5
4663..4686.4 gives 4684.2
